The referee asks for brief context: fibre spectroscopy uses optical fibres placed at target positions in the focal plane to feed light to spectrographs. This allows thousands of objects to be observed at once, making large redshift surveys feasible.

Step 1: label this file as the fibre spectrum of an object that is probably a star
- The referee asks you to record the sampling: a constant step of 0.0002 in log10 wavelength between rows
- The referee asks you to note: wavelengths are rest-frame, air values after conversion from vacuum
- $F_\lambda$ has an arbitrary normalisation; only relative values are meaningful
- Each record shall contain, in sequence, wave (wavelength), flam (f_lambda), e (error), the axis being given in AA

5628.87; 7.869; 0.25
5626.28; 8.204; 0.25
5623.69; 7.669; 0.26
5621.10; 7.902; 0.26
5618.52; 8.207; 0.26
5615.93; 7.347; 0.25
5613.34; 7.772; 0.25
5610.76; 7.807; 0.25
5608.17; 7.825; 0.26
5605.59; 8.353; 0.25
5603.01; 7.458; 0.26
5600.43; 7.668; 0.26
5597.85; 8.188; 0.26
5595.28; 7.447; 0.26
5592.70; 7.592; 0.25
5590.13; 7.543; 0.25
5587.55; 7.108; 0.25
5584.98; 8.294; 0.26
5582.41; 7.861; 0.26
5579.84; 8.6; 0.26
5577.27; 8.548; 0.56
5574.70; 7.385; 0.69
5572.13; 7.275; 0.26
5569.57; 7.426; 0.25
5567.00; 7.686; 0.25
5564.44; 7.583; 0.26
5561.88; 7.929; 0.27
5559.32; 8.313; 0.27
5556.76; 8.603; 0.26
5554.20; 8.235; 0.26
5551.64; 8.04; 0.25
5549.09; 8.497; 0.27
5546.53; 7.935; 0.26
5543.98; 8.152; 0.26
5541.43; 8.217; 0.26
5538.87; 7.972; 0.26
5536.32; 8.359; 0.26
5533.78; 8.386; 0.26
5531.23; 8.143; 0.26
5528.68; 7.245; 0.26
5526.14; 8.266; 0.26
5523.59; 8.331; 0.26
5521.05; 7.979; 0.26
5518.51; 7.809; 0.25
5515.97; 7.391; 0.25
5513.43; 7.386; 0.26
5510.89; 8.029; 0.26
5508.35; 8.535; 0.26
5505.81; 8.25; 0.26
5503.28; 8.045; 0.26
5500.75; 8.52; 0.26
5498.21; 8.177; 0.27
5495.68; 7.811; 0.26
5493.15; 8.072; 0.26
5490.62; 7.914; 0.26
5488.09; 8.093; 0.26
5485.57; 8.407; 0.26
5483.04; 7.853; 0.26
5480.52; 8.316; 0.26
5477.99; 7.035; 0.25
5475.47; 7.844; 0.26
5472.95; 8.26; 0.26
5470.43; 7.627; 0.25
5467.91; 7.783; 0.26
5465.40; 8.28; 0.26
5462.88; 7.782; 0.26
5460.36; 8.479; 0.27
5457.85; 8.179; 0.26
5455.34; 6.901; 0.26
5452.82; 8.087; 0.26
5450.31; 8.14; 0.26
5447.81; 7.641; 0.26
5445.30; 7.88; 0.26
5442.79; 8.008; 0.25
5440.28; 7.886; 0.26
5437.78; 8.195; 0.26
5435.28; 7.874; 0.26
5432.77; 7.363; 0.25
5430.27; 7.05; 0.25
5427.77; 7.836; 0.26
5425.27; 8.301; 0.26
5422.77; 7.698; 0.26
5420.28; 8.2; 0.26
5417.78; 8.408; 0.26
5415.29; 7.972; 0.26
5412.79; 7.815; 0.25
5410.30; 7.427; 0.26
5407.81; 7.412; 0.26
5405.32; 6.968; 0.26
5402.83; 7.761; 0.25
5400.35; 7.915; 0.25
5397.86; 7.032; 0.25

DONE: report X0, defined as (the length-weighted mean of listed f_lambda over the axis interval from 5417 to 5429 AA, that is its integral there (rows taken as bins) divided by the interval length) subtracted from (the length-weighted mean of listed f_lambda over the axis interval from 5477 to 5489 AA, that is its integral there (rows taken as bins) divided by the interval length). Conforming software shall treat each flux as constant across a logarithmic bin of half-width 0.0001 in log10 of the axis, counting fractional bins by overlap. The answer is -0.1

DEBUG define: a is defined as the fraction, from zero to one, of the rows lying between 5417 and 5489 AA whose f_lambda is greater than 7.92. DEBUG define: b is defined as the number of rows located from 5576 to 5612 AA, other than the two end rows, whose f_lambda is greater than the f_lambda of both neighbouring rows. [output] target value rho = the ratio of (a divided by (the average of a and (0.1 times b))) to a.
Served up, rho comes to 2.0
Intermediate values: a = 0.48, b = 5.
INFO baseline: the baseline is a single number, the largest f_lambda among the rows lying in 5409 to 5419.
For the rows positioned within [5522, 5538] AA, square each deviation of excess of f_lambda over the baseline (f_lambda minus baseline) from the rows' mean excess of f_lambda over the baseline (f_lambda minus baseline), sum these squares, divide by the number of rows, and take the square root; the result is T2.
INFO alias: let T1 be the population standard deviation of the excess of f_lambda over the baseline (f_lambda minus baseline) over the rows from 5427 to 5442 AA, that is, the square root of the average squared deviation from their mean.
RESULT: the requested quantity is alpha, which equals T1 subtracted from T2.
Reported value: 0.02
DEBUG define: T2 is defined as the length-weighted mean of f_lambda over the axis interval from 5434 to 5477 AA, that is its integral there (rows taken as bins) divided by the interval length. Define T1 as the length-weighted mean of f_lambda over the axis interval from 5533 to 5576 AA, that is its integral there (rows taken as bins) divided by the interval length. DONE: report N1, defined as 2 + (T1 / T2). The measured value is 3.01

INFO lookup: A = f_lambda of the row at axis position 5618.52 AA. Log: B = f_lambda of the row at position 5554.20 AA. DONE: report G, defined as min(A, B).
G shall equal 8.21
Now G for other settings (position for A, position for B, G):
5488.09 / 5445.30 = 7.88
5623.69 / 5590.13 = 7.54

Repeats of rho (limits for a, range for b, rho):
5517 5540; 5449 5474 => 2.0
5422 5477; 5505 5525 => 3.9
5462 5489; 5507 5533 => 3.6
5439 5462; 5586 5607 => 2.6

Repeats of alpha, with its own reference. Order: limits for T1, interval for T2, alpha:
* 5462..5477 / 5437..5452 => -0.07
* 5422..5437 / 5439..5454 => -0.23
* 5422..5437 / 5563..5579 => 0.03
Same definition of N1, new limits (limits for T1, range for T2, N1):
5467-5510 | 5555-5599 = 3.02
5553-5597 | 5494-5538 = 2.98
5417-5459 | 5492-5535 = 2.98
